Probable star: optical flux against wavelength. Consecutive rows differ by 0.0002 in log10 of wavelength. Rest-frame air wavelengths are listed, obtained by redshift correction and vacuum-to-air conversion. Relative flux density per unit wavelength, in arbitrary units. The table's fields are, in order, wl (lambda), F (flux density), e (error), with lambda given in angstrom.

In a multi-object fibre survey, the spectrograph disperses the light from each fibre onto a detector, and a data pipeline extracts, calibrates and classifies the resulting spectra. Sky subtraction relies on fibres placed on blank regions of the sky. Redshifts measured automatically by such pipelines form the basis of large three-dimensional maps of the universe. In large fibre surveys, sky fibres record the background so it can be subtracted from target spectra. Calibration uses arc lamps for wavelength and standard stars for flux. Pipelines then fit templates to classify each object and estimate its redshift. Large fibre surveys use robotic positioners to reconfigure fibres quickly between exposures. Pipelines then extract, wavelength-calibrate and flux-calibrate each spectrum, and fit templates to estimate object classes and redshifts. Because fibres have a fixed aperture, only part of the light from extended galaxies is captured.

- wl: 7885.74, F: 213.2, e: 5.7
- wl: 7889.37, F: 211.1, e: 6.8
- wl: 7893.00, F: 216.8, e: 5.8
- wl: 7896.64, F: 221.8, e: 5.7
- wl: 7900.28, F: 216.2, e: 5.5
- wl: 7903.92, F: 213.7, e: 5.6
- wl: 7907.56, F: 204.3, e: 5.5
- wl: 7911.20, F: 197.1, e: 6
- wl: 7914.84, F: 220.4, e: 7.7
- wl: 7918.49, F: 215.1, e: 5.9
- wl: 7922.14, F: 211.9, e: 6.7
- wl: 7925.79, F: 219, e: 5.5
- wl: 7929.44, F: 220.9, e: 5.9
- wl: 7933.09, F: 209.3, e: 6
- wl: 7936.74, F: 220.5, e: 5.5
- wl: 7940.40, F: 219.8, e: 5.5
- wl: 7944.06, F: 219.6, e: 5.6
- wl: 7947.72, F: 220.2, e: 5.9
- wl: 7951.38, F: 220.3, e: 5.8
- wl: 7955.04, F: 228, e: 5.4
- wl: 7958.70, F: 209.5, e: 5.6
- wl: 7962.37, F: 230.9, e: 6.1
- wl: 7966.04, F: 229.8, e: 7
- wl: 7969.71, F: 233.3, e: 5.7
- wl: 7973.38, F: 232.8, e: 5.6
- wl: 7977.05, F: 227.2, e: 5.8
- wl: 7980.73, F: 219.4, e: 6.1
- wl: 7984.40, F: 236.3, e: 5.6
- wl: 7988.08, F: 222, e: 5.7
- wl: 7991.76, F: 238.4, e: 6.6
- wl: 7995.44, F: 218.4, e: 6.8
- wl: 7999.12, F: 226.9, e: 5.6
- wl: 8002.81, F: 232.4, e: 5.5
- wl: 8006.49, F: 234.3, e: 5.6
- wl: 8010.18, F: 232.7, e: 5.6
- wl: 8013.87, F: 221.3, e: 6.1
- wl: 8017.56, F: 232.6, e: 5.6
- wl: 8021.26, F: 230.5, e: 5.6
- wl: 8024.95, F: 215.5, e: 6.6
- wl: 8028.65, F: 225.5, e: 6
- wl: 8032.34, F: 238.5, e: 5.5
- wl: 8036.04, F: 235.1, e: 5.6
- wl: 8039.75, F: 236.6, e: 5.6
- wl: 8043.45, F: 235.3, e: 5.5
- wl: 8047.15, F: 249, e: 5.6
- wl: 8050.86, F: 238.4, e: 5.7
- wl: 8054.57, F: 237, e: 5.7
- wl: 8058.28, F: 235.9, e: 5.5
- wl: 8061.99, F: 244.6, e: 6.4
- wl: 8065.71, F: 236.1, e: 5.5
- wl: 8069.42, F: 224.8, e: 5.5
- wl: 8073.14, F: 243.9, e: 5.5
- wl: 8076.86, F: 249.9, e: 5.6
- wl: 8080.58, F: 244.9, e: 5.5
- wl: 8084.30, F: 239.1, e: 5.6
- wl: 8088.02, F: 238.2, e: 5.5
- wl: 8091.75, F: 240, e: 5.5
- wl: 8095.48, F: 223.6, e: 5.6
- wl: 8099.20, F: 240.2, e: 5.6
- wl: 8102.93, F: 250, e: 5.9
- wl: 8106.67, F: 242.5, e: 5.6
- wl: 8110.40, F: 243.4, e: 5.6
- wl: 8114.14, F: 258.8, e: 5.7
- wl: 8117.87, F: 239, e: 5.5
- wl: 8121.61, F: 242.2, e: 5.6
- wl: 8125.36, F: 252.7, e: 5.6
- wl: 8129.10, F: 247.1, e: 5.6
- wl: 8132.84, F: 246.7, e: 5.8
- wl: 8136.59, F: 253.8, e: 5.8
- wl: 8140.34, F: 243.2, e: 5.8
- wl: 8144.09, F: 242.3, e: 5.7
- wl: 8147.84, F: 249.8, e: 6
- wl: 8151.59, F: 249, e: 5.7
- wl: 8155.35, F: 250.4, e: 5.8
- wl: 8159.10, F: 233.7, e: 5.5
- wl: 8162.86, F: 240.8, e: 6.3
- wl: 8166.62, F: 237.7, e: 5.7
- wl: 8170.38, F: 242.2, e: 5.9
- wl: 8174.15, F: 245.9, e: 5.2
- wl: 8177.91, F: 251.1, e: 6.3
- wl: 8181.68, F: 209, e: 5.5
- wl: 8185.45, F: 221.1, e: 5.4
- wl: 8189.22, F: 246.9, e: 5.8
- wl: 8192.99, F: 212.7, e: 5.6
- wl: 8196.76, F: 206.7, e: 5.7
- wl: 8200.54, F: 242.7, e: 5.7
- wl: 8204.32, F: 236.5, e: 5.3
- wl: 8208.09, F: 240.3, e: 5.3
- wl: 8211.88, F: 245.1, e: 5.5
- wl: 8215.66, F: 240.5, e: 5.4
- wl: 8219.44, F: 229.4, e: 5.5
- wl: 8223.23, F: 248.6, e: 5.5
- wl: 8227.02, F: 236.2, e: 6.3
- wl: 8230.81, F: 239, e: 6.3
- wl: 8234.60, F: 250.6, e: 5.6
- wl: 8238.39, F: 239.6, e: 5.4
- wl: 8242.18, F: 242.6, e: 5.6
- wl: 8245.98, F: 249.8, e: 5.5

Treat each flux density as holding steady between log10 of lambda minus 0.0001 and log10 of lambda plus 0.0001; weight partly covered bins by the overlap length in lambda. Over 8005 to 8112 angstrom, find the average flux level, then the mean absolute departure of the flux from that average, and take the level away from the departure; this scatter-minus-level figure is -230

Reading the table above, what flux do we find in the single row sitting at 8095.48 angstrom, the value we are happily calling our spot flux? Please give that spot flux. 223.6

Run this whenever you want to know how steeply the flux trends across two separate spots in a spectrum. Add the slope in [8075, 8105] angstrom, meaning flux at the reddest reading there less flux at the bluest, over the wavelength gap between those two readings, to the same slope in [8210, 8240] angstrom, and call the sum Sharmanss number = -0.2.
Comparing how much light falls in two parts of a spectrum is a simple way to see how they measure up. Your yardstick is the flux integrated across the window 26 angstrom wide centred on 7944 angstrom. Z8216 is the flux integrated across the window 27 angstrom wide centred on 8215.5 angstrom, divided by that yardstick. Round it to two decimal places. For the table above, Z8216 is 1.13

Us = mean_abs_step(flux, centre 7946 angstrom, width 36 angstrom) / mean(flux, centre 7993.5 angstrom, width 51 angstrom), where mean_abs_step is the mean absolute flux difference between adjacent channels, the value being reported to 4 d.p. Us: 0.0349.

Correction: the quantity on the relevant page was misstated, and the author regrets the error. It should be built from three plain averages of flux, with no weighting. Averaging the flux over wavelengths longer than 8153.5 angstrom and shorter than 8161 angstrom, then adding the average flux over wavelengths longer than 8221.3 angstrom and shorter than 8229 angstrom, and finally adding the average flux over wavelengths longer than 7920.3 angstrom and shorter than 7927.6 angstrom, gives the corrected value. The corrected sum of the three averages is 700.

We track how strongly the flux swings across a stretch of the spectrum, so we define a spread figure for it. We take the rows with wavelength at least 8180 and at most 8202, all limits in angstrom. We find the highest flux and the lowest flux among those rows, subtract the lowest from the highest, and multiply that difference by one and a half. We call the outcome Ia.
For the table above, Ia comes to 60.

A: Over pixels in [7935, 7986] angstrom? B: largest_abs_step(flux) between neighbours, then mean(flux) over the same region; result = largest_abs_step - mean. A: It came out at -203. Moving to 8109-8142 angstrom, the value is -228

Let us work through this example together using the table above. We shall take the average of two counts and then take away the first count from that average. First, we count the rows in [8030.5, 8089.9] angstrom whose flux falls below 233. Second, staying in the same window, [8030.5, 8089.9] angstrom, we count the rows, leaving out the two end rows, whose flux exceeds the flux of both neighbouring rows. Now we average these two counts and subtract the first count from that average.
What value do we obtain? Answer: 1.5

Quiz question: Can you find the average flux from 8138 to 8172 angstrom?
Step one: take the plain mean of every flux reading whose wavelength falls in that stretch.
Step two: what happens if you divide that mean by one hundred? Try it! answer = 2.43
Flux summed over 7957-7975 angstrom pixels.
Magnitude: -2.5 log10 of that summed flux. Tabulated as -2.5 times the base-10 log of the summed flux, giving -7.64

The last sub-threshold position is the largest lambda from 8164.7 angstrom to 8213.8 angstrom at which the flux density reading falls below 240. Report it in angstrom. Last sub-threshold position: 8204.32 angstrom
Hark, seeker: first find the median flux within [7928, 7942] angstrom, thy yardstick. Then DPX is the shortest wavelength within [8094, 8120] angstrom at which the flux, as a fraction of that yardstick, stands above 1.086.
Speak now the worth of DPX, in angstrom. 8099.20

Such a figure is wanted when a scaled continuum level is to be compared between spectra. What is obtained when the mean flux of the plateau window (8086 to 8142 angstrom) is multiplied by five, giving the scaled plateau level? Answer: 1220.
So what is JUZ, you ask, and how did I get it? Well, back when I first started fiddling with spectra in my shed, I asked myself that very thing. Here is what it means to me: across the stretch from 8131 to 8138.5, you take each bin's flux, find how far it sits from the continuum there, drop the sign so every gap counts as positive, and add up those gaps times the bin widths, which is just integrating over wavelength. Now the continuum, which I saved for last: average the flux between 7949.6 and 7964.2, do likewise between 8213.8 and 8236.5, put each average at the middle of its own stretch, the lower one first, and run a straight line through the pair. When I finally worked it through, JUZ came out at 118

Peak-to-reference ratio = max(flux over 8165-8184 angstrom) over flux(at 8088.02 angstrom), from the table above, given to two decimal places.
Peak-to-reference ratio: 1.05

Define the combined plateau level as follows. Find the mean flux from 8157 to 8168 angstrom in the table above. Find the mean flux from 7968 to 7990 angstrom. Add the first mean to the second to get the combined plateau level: 466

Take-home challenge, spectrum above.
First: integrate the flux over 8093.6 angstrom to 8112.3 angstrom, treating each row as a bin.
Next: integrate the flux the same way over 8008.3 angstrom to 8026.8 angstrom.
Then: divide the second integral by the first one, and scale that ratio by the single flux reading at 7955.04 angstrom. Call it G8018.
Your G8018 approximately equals 213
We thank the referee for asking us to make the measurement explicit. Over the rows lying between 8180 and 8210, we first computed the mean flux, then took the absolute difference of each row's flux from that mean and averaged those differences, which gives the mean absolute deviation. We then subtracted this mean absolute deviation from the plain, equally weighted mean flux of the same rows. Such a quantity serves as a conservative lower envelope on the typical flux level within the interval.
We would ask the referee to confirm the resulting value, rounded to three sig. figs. 212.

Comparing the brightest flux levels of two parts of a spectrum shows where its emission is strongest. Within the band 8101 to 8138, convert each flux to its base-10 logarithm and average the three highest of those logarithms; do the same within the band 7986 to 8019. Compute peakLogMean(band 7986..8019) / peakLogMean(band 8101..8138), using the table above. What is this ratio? 0.99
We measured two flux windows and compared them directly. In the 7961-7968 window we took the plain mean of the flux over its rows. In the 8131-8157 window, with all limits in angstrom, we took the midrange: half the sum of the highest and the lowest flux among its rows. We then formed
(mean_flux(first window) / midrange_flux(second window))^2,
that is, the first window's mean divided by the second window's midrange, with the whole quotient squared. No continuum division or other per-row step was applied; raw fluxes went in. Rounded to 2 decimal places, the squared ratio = 0.86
